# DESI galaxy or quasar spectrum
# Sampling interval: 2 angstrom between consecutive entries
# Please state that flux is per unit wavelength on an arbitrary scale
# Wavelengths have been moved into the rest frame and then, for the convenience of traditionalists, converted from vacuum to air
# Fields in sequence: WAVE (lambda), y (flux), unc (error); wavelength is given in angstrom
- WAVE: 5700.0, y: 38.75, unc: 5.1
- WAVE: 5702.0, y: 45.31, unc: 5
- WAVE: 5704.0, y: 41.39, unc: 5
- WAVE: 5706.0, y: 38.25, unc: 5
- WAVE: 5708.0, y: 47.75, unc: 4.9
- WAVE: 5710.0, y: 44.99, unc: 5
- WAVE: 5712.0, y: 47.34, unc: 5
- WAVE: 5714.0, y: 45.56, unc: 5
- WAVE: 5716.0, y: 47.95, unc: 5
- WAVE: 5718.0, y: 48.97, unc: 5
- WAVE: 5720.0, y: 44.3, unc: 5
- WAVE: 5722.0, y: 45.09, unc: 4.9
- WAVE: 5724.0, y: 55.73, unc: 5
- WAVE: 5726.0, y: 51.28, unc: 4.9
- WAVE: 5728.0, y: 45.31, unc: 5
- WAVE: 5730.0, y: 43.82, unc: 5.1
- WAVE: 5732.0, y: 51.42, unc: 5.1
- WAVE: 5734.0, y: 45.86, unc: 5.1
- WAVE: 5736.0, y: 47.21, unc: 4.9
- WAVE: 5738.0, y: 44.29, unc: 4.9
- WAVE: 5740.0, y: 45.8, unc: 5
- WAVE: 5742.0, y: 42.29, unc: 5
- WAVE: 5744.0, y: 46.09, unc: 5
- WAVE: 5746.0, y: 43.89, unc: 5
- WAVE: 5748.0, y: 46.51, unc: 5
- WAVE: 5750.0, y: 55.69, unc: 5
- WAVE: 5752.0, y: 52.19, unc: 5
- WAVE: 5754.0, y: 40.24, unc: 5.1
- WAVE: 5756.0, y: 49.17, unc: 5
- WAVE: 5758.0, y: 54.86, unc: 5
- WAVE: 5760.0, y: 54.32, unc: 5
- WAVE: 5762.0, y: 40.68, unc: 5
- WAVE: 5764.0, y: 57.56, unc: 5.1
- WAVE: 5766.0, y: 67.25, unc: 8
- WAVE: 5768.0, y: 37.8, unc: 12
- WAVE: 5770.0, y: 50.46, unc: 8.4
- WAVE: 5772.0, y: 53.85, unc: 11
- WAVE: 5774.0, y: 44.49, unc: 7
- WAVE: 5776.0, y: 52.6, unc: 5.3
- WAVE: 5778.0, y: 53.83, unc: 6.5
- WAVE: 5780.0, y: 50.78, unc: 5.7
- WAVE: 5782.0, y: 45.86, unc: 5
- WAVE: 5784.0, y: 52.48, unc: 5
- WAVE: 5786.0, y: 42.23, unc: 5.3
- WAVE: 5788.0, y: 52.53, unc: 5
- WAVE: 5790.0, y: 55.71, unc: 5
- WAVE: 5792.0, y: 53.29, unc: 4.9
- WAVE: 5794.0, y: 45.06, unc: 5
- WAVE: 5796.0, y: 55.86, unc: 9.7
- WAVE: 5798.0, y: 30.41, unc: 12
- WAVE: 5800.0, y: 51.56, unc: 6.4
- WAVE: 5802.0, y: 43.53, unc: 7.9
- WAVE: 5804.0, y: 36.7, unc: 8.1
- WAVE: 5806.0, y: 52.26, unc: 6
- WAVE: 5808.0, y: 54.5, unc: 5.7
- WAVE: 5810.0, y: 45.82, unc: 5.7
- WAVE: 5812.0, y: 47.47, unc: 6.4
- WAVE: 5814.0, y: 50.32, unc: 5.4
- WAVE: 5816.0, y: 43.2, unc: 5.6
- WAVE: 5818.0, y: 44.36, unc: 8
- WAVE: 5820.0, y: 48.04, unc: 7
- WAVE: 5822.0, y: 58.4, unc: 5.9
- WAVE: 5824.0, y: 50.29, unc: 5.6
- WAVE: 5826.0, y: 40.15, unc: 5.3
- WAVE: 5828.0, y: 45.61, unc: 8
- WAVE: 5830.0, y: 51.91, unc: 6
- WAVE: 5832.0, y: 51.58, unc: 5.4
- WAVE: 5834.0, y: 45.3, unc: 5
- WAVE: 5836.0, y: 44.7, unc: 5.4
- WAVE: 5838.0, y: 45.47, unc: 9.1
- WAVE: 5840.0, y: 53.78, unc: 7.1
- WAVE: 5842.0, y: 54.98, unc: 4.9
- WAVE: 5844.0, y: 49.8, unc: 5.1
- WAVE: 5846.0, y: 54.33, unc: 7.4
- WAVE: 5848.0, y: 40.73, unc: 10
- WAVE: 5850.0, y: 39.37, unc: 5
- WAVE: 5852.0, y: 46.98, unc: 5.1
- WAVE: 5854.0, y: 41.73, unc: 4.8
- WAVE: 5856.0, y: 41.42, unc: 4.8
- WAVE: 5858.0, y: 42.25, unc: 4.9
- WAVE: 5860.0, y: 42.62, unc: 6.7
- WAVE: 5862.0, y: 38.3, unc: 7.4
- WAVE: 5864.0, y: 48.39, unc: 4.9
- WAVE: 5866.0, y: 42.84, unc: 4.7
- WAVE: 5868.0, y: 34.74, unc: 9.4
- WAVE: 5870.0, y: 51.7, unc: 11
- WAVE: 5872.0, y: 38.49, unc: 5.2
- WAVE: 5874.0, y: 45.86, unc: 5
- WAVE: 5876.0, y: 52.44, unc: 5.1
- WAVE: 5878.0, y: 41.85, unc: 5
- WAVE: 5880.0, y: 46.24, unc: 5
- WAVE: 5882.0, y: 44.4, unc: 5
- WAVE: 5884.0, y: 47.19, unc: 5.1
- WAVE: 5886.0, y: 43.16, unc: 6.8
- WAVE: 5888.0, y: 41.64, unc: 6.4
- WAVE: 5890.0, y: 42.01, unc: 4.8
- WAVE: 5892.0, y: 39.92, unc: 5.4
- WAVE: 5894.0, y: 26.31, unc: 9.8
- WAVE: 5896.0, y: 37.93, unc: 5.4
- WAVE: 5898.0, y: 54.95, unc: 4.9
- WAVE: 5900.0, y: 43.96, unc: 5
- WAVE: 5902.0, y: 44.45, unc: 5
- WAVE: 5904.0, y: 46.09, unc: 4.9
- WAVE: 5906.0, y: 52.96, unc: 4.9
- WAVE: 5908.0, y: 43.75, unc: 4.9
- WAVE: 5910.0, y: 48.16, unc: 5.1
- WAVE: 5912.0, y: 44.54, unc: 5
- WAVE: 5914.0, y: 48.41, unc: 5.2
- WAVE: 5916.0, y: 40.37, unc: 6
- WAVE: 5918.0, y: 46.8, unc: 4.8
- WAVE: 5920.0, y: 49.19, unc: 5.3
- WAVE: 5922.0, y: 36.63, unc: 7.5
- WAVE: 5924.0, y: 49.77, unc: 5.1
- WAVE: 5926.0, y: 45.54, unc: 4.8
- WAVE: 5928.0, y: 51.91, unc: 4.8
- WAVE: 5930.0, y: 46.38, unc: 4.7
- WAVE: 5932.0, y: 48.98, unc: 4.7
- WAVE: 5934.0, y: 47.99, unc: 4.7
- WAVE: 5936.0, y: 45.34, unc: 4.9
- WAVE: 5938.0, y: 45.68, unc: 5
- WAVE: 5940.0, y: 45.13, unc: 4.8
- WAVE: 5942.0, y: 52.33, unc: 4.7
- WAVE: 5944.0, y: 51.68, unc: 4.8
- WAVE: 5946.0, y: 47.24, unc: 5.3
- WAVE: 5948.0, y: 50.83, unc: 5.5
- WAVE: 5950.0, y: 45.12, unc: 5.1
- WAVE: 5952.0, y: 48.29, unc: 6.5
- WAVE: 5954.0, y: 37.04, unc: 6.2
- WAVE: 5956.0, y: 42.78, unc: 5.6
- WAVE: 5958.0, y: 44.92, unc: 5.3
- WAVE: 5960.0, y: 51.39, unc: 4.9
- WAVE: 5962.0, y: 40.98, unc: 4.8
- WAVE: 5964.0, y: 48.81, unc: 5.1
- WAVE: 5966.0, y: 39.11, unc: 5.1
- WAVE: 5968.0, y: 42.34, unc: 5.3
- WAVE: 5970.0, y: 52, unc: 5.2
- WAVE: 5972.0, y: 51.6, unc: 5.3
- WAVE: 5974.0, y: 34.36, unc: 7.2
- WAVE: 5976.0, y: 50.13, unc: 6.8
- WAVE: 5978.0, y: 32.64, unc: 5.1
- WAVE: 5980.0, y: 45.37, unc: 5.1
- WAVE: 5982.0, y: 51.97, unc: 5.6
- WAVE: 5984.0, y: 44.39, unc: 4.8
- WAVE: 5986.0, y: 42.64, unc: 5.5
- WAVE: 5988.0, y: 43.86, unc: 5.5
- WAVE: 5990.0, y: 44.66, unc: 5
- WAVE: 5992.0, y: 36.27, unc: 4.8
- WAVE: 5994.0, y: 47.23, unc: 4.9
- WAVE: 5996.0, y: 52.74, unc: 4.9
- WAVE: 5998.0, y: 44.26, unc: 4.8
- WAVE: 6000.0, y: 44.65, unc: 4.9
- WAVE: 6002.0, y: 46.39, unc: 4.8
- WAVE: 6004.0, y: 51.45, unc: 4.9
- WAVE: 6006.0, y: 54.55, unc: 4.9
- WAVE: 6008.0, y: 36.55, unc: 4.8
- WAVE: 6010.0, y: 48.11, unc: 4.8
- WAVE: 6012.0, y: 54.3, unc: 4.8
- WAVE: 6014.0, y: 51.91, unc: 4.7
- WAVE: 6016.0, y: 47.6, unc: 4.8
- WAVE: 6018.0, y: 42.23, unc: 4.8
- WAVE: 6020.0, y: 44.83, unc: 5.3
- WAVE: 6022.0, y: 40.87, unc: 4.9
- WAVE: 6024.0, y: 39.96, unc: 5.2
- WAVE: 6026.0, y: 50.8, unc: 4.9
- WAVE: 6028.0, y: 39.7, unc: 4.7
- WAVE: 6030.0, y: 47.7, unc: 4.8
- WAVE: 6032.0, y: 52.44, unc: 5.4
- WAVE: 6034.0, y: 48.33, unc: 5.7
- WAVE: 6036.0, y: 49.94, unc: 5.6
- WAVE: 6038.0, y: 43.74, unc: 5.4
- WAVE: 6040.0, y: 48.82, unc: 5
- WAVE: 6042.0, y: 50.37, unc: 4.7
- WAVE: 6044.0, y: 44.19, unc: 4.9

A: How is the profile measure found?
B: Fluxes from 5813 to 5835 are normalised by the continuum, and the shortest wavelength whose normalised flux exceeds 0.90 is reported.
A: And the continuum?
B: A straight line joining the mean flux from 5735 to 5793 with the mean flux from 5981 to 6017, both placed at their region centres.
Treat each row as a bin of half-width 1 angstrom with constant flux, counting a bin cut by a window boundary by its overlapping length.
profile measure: 5814.0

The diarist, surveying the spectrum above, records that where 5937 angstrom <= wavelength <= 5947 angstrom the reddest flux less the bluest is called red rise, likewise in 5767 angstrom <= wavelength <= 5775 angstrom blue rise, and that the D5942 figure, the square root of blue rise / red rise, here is 2.1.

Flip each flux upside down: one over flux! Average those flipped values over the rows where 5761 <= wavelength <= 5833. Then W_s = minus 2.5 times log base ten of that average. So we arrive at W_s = 4.20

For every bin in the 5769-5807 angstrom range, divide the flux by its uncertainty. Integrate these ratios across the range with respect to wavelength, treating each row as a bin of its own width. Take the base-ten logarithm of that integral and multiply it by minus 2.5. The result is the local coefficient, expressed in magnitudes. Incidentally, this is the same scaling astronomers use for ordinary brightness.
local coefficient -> -6.18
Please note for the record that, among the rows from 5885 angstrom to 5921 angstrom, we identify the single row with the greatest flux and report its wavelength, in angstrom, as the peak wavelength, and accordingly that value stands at 5898.0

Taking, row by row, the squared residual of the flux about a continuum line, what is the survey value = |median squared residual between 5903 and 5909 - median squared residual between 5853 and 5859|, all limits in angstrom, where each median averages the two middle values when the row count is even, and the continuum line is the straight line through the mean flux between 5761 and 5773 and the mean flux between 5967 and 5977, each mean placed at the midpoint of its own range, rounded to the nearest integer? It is 38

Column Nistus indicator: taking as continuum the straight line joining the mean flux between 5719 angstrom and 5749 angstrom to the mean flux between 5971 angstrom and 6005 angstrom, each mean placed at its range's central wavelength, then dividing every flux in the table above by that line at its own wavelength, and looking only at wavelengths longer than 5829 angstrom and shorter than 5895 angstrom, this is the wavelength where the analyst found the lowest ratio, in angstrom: 5894.0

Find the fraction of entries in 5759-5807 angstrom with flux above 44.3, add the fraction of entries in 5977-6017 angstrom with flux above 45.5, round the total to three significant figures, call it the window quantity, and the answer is 1.25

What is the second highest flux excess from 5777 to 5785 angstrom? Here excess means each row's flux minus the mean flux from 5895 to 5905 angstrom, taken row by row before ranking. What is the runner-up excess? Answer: 7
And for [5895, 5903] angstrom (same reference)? -1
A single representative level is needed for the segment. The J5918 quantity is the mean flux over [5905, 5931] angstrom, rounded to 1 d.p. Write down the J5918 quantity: 46.5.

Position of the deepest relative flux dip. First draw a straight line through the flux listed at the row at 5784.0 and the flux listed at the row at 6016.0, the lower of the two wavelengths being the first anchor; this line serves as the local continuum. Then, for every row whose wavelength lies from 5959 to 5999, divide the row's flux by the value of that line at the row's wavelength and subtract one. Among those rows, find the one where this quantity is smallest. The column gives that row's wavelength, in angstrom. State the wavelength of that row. 5978.0 angstrom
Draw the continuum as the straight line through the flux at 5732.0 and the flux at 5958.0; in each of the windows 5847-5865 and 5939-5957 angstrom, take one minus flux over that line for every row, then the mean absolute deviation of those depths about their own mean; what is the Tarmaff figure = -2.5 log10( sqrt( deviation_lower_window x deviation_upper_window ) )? 2.98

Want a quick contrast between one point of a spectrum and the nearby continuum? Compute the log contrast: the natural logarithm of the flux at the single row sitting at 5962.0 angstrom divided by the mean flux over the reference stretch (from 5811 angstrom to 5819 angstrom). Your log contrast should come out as -0.12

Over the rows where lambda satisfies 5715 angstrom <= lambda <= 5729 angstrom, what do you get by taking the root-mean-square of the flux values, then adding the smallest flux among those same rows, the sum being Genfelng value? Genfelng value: 93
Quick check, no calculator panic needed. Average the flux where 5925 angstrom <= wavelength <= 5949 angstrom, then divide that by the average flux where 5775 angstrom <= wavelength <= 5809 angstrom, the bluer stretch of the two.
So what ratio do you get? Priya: 0.99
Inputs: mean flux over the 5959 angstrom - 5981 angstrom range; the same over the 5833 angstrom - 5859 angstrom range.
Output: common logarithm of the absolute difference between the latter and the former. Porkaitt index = 0.25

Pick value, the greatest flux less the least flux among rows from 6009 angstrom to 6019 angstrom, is 12.1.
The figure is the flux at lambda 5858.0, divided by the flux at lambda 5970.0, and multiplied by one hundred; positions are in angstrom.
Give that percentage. 81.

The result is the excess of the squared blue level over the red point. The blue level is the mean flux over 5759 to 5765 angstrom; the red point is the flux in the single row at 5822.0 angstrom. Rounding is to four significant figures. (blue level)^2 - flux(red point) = 2528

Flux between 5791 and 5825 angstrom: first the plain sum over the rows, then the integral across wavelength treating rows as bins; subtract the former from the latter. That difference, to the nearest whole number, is 811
